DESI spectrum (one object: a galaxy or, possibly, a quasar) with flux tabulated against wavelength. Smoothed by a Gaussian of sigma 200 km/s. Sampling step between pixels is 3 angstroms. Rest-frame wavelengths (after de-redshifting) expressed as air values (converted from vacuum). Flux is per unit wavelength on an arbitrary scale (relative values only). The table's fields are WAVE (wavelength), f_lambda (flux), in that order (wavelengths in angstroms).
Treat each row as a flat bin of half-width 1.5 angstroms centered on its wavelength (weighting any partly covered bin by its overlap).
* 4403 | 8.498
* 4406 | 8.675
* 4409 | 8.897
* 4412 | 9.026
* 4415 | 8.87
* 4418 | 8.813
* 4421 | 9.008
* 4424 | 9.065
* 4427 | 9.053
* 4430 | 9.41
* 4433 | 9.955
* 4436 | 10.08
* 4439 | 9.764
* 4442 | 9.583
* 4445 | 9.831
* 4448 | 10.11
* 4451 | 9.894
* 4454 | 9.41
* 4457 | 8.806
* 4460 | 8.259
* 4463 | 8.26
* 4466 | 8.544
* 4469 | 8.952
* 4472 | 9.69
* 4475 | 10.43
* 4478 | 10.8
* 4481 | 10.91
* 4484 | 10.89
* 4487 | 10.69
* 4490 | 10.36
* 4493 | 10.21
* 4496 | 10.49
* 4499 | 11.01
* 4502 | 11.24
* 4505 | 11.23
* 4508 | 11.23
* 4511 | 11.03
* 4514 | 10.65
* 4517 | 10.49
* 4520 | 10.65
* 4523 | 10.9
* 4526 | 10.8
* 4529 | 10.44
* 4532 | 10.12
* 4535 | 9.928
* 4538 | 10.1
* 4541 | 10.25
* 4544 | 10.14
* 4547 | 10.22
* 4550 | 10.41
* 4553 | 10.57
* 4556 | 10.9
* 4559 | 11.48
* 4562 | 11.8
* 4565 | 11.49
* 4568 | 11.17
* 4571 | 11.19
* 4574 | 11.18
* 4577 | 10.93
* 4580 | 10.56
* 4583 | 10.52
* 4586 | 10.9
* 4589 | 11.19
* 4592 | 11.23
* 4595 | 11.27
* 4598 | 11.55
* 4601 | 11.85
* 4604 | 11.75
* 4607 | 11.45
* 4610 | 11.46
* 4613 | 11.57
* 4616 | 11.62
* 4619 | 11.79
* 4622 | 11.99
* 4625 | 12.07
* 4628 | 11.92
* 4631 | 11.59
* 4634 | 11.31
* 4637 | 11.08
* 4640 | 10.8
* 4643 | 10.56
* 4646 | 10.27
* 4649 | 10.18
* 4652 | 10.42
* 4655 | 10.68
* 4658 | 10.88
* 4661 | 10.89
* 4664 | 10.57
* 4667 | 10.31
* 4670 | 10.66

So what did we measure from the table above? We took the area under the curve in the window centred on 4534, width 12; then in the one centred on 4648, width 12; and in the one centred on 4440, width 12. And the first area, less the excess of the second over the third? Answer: 115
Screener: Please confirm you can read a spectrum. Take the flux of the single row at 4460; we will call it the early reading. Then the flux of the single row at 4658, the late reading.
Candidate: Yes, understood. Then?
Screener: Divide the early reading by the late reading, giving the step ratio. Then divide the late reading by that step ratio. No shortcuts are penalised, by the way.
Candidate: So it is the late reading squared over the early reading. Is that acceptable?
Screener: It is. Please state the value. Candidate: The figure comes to 14.3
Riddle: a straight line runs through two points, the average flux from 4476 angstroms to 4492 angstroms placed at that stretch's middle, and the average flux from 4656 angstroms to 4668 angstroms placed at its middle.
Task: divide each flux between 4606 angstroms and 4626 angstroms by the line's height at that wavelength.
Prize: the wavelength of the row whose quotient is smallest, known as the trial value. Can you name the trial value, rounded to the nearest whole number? 4607 angstroms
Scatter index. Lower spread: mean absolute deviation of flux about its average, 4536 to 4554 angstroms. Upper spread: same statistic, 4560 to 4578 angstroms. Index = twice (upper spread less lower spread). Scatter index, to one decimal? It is 0.2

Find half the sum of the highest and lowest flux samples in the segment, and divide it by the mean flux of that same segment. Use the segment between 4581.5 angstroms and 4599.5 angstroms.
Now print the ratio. 0.993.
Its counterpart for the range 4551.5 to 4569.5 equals 0.996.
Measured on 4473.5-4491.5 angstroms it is 0.996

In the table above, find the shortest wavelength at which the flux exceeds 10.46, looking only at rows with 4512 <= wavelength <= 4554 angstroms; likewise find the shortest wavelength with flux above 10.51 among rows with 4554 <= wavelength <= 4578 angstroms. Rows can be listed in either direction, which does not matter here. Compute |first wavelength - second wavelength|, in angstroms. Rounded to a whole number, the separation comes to 42 angstroms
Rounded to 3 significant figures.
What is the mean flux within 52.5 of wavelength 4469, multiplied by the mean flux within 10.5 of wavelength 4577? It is 109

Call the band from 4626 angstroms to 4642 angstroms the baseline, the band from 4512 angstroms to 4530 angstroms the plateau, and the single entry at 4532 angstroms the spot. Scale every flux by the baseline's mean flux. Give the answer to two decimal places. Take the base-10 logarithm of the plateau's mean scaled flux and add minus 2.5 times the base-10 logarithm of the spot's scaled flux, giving 0.10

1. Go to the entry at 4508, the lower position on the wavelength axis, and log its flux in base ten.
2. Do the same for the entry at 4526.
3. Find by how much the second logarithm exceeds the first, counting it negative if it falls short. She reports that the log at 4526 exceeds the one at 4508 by -0.02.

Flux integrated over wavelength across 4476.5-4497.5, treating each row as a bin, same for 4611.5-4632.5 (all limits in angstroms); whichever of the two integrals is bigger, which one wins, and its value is 248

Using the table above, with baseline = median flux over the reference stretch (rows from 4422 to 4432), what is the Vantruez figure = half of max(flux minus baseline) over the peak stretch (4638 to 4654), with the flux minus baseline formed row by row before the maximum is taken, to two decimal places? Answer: 0.87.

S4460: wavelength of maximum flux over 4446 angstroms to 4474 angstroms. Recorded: 4448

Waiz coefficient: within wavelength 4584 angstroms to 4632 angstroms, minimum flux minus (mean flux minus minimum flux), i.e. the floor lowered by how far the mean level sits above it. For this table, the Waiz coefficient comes 10.2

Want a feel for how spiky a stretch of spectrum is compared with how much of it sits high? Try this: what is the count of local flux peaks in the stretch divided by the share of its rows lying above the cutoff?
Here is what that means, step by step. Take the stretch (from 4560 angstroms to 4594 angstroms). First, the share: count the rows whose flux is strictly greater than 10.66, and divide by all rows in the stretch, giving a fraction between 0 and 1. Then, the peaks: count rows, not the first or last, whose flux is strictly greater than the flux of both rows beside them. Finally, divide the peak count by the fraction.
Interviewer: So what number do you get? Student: 1.2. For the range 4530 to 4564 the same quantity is 3.7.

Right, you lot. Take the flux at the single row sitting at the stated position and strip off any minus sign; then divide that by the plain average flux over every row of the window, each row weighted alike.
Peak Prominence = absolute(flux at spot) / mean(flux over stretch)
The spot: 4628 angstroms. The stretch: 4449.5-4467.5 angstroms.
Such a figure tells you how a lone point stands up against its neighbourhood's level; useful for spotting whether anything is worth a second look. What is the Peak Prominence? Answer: 1.35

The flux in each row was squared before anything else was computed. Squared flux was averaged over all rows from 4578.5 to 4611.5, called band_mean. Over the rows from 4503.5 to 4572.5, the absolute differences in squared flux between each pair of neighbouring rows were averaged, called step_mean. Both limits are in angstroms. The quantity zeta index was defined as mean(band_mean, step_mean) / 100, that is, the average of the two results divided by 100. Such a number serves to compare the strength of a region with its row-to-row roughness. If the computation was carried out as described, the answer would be 0.657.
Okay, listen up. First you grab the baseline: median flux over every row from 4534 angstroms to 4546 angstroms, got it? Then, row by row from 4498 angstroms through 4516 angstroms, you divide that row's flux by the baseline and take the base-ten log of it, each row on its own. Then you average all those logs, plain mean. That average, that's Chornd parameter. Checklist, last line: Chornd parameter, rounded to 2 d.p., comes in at 0.04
